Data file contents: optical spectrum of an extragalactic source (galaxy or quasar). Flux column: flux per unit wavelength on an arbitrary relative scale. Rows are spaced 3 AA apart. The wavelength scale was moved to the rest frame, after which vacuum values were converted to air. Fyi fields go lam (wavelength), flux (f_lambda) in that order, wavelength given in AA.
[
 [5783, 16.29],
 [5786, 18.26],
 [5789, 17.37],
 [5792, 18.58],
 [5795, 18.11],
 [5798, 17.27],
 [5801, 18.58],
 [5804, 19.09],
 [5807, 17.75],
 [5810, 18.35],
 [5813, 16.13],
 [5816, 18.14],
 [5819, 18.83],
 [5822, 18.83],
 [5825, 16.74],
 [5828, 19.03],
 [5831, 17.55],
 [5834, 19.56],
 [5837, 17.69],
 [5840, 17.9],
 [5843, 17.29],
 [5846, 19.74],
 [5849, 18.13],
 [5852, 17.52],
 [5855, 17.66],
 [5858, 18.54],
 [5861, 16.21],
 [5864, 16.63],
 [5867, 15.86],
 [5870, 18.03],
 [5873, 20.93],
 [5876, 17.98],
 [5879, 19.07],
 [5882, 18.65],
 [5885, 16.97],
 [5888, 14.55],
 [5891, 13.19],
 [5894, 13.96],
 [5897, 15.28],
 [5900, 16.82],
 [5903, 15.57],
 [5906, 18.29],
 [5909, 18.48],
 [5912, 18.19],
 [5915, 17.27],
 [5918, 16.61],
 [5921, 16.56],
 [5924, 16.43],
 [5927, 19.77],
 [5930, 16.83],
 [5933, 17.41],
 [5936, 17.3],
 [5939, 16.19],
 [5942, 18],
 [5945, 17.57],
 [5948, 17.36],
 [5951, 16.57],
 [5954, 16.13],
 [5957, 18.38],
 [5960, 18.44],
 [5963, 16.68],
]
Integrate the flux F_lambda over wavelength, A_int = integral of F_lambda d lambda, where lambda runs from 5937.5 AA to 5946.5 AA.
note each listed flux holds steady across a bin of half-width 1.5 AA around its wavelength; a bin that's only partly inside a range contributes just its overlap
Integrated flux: 155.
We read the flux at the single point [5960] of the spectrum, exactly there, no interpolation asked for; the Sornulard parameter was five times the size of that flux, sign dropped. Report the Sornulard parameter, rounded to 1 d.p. 92.2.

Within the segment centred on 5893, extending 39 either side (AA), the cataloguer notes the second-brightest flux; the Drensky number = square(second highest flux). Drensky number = 391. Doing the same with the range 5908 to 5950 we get 342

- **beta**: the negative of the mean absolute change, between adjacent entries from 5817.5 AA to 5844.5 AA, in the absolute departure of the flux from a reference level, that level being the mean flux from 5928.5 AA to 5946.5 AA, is -1.08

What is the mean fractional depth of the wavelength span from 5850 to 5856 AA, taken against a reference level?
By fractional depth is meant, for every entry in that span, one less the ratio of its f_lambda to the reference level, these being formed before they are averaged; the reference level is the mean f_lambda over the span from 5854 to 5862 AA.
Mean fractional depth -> -0.01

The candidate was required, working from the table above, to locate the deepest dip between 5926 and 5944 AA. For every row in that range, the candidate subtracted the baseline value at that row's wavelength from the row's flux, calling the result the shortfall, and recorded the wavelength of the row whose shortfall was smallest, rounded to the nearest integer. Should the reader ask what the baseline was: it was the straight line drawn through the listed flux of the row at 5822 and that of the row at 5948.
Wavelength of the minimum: 5939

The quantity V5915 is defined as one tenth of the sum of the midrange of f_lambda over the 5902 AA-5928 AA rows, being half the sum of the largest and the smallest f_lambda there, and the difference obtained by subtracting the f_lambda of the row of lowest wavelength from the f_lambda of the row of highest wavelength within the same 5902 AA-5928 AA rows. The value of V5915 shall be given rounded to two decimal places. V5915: 2.19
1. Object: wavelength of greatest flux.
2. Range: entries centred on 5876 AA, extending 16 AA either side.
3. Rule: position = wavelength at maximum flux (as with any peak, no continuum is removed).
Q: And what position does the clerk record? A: 5873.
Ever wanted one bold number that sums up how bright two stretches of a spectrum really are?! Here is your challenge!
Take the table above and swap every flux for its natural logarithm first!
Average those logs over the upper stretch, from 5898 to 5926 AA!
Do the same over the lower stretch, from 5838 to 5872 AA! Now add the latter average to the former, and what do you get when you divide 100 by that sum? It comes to 17.5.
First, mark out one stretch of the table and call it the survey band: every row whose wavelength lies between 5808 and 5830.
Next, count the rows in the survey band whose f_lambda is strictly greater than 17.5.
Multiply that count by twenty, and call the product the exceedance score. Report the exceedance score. 100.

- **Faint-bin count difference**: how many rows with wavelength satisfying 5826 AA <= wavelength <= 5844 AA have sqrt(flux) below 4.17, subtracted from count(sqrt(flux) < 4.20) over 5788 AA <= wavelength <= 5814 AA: 2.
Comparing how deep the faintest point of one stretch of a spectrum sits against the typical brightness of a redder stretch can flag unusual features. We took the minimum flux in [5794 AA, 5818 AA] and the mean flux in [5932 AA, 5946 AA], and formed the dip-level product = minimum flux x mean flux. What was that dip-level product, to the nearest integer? 279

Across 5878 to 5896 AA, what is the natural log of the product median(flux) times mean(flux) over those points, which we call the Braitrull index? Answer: 5.53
